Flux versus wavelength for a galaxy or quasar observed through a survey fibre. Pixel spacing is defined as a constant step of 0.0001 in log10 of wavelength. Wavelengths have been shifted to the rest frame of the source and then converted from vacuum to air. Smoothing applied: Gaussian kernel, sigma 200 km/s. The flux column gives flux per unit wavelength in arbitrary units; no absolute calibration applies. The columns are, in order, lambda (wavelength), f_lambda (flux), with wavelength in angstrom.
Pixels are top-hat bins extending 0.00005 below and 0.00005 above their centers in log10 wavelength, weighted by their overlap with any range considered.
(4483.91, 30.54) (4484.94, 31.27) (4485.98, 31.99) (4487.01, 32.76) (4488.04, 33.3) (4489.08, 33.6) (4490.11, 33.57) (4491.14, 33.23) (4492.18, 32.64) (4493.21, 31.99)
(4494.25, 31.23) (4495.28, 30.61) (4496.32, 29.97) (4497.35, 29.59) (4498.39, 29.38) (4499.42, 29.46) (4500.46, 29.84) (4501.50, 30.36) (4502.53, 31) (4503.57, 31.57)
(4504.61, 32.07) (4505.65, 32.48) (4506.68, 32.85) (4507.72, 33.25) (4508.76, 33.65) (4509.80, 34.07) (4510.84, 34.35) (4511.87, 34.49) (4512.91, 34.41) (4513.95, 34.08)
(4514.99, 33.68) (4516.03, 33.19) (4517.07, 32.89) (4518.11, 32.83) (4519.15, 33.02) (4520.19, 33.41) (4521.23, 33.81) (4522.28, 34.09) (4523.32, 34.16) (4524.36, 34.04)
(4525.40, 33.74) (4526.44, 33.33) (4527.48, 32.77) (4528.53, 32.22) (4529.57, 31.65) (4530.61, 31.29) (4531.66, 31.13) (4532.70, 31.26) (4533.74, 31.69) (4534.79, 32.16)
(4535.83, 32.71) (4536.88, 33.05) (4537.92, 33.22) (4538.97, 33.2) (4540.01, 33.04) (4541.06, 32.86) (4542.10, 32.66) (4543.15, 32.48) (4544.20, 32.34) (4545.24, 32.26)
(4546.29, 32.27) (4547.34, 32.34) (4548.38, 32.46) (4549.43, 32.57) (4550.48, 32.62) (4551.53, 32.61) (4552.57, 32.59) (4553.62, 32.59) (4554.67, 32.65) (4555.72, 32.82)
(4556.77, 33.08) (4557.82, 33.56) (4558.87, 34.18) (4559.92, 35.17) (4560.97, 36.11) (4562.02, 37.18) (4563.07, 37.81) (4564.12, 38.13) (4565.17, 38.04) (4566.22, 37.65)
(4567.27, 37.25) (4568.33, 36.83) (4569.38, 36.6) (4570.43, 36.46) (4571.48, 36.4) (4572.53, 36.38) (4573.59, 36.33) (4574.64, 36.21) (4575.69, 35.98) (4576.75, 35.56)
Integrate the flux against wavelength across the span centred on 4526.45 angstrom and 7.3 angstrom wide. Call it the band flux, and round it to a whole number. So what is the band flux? 242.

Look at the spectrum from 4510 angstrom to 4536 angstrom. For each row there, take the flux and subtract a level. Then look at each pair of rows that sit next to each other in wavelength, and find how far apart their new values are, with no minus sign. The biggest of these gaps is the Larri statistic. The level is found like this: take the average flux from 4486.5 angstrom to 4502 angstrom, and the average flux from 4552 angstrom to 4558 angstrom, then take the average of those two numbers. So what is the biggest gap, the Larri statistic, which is 0.57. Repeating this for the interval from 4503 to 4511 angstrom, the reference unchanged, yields 0.50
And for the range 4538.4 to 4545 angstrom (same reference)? 0.20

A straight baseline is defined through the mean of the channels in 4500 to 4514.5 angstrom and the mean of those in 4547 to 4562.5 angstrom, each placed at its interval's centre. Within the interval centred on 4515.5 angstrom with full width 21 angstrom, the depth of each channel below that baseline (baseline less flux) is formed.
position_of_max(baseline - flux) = 4505.65 angstrom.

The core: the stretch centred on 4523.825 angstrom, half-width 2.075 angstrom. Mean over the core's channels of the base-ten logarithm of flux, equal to 1.53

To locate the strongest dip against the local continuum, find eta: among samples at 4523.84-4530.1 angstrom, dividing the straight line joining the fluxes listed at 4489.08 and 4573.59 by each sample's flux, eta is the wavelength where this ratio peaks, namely 4529.57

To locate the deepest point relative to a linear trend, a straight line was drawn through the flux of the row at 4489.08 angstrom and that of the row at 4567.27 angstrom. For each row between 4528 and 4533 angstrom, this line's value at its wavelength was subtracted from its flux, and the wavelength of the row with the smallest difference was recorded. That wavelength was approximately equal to 4531.66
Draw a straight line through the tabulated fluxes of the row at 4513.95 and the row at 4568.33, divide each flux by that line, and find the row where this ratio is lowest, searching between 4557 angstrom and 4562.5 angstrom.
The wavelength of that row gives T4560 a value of 4557.82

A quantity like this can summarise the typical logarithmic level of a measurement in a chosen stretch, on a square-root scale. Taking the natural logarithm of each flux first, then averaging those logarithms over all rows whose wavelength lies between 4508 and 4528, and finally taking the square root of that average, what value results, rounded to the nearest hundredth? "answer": 1.88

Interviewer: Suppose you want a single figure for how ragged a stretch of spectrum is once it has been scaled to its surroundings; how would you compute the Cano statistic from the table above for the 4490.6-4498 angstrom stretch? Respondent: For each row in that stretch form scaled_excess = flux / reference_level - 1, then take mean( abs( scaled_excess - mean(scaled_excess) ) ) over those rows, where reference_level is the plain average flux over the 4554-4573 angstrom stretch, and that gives 0.031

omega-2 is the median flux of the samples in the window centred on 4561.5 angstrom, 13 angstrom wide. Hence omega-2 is 36.6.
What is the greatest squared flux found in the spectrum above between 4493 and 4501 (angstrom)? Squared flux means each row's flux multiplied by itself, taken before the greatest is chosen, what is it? 1023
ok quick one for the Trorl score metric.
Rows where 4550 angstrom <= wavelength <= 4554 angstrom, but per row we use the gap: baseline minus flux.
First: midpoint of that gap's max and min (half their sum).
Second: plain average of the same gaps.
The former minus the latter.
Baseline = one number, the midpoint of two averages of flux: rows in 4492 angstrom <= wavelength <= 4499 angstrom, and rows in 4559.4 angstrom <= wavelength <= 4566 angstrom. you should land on 0.00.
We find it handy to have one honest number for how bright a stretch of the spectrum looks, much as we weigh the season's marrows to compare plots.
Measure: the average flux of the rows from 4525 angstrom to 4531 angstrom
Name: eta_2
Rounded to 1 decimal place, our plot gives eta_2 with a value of 32.5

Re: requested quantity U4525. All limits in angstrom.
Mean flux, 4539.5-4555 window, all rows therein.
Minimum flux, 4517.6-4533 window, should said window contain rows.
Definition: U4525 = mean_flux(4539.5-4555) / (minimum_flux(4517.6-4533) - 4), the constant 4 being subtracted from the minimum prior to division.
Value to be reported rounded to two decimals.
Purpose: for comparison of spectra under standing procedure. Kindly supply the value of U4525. 1.20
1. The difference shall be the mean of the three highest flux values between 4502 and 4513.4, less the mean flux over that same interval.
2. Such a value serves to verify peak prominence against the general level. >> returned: 1.3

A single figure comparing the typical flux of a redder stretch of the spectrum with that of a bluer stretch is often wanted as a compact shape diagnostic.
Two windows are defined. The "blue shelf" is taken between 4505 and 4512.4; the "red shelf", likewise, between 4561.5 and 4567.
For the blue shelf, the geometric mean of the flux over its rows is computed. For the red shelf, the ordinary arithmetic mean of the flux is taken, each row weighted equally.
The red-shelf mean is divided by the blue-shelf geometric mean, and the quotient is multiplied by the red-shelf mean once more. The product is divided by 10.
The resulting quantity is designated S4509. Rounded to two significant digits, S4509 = 4.2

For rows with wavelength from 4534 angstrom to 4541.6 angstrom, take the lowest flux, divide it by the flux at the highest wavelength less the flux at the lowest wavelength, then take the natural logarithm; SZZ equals 3.8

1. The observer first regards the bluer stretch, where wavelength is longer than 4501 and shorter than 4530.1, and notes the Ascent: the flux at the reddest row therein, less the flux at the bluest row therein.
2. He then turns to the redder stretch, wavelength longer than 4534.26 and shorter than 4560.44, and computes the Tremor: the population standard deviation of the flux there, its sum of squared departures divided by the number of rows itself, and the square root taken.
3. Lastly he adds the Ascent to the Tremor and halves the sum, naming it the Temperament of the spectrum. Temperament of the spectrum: 1.0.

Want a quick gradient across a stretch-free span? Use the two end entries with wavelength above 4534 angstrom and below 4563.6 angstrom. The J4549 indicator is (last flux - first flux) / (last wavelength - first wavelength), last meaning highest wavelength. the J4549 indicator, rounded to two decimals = 0.20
